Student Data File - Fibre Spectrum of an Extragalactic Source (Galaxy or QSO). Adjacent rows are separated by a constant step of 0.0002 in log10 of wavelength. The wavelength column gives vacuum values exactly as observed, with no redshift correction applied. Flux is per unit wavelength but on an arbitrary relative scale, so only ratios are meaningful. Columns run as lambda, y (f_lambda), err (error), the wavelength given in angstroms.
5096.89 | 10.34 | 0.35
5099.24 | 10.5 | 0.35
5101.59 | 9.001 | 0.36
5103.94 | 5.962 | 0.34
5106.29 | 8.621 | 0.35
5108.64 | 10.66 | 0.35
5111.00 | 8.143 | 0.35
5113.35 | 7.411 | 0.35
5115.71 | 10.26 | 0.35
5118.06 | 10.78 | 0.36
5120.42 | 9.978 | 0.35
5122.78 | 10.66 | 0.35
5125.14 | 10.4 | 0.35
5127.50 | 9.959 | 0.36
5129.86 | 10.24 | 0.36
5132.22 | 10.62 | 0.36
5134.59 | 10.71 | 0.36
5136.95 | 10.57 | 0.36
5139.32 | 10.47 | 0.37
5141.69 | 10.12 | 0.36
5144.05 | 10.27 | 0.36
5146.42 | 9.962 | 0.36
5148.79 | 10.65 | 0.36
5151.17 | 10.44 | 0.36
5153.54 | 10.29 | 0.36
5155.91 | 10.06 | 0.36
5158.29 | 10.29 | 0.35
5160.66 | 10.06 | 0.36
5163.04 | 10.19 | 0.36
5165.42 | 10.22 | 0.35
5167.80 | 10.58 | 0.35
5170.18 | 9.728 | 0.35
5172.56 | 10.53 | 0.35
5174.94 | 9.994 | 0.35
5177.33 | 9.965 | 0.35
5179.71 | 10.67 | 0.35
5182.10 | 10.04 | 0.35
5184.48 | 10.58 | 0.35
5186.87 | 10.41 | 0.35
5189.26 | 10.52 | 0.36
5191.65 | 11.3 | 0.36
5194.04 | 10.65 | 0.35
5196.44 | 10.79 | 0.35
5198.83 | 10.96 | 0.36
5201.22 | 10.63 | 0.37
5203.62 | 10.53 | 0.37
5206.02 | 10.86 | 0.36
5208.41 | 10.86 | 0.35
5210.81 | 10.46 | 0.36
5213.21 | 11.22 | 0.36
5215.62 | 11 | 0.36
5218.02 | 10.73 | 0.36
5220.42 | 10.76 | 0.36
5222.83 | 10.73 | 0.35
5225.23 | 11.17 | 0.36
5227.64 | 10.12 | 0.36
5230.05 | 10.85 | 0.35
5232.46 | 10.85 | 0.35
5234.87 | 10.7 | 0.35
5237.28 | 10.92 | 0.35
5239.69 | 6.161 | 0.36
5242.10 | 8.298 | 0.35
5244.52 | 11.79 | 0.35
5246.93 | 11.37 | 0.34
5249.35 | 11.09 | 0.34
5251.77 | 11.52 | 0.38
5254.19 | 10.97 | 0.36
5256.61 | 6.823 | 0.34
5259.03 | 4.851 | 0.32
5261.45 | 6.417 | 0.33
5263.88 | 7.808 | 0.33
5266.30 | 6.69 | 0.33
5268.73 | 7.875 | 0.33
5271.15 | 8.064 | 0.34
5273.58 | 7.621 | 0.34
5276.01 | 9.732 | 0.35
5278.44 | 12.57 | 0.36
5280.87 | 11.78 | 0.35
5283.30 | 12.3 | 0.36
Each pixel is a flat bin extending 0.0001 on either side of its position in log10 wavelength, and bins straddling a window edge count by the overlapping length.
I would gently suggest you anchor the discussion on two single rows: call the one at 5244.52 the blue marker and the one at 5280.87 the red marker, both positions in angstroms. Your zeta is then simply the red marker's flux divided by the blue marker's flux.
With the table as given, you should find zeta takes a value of 1.00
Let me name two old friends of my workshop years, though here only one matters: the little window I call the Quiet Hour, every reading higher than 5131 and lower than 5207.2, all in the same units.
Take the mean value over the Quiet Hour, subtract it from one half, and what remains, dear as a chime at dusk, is -9.9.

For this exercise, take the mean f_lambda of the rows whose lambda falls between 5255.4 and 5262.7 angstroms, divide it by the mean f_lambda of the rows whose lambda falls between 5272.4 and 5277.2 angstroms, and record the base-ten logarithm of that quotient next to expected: -0.158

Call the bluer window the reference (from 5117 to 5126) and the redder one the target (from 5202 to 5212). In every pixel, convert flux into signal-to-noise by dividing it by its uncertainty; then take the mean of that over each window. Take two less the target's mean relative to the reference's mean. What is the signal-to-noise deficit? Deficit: 1.00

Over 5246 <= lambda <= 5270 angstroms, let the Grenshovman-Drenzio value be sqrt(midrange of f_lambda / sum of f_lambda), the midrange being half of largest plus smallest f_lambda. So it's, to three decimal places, 0.310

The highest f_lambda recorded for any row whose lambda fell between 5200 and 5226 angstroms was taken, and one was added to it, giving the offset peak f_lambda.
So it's 12.2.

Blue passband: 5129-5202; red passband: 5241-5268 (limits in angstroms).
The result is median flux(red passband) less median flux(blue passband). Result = -2.1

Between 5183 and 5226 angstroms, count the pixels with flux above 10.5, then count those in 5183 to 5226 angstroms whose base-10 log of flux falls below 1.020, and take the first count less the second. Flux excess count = 14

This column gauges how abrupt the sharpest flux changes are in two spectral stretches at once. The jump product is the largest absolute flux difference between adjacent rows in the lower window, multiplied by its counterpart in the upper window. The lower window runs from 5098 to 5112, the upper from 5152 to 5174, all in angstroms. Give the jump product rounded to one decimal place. 2.6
